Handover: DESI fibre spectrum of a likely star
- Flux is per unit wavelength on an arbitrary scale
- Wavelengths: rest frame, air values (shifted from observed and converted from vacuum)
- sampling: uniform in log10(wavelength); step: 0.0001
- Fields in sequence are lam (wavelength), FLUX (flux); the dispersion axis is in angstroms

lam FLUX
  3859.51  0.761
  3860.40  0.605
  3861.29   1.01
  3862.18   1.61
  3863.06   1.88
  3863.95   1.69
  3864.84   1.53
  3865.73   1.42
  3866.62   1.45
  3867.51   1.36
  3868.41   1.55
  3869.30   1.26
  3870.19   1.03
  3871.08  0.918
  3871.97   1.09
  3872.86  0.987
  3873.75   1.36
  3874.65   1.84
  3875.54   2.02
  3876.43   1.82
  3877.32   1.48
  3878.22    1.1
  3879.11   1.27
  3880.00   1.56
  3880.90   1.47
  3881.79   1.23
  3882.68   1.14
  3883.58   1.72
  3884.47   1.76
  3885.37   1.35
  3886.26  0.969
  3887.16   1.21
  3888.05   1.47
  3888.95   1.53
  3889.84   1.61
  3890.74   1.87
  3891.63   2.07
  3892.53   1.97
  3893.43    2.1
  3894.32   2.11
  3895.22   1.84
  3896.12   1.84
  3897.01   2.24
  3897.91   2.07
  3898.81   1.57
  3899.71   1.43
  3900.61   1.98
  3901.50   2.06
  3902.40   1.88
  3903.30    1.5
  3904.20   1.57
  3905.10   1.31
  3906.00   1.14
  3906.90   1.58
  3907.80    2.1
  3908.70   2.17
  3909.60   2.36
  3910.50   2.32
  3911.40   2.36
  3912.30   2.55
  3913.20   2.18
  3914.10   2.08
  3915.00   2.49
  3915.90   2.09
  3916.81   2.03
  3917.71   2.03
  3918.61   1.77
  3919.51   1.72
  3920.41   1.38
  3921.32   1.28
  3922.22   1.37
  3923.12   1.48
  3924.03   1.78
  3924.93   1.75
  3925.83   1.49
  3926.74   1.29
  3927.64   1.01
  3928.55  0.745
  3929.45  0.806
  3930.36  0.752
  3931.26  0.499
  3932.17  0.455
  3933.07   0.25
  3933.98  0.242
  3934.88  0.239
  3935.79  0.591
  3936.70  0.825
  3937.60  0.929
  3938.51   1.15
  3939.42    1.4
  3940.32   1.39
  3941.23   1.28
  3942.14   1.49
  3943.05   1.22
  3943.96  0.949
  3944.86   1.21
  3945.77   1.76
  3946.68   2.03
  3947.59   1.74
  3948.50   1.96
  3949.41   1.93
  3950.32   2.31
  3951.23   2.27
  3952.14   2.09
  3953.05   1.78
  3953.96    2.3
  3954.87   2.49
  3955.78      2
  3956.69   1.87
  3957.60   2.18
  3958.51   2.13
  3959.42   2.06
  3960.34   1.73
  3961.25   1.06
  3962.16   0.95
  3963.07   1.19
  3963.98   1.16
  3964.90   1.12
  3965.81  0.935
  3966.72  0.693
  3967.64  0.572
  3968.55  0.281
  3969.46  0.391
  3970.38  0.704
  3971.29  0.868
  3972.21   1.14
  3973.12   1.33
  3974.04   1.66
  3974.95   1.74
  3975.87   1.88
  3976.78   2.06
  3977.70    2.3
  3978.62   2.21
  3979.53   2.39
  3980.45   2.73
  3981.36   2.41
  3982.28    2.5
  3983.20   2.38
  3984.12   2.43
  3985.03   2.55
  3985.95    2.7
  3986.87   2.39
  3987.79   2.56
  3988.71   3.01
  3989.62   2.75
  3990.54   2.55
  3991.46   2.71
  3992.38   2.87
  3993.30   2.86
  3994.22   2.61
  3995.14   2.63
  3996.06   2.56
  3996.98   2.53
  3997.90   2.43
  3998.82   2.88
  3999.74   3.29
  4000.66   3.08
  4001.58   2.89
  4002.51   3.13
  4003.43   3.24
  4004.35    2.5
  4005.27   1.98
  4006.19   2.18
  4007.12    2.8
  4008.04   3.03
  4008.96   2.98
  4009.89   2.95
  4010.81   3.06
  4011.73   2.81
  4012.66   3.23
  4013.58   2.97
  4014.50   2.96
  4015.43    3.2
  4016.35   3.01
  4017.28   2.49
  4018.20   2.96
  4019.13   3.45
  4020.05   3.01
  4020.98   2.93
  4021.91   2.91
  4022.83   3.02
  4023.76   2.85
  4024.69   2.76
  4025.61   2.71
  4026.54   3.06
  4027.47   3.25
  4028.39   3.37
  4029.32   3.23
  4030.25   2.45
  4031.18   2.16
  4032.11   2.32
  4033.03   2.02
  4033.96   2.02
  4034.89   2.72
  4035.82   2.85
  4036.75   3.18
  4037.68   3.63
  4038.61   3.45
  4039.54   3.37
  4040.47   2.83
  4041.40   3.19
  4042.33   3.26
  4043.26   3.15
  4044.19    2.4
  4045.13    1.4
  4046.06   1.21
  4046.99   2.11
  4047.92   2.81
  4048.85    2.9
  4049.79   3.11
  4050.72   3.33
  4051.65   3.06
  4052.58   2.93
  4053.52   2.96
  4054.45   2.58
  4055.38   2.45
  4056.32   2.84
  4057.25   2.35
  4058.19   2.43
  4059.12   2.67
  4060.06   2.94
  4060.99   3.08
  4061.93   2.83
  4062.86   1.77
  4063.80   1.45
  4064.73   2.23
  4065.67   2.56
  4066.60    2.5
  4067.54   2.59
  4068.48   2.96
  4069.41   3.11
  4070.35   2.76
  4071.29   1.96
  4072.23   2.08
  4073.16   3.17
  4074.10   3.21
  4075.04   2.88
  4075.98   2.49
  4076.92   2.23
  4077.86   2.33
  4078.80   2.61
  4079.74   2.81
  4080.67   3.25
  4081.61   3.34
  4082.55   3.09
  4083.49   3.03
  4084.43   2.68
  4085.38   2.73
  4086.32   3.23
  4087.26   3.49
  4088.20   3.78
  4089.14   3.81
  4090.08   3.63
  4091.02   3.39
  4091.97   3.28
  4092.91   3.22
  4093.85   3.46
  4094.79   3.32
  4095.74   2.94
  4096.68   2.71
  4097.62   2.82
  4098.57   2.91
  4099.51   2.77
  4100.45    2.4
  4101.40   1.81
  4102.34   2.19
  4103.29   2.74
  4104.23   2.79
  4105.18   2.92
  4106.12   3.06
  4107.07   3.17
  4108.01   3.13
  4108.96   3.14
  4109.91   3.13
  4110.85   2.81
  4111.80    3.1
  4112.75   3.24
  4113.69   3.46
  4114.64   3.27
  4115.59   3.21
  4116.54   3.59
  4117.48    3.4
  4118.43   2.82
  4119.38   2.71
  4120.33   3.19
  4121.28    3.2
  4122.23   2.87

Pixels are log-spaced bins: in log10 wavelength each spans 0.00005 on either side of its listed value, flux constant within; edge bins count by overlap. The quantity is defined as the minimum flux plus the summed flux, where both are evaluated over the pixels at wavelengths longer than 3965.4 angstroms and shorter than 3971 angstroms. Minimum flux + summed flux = 3.9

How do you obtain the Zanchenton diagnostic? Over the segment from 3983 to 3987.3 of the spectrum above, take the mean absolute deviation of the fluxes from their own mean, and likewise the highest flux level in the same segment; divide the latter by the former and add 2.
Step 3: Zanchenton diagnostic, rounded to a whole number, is 27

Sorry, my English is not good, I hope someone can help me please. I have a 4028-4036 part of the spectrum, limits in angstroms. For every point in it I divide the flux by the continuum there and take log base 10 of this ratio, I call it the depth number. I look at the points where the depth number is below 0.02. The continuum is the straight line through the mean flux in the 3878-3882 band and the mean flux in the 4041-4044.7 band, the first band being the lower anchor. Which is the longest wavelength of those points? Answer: 4035.82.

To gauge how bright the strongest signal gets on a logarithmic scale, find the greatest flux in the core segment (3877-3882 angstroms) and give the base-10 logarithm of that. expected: 0.19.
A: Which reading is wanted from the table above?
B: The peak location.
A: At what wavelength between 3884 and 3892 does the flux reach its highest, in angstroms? 3891.63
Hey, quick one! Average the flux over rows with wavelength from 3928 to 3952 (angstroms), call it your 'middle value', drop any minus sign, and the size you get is 1.2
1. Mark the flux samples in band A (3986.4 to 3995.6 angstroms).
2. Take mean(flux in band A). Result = 2.69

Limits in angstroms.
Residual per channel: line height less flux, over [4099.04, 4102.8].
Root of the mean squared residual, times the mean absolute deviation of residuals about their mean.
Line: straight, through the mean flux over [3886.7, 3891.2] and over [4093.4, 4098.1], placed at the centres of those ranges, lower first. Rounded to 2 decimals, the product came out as 0.26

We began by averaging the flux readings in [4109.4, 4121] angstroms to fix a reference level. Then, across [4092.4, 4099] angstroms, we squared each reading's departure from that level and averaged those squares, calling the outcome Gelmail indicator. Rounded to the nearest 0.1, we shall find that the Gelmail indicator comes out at 0.1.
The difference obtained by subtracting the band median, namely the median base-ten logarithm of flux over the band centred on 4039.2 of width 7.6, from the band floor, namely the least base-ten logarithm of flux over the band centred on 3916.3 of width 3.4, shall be -0.201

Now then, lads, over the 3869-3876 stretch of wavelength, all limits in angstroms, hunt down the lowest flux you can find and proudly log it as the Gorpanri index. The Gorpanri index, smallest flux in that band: 0.918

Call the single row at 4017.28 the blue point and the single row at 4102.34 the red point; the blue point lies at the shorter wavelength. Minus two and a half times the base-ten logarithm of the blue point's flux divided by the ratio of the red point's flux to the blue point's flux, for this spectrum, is -1.1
